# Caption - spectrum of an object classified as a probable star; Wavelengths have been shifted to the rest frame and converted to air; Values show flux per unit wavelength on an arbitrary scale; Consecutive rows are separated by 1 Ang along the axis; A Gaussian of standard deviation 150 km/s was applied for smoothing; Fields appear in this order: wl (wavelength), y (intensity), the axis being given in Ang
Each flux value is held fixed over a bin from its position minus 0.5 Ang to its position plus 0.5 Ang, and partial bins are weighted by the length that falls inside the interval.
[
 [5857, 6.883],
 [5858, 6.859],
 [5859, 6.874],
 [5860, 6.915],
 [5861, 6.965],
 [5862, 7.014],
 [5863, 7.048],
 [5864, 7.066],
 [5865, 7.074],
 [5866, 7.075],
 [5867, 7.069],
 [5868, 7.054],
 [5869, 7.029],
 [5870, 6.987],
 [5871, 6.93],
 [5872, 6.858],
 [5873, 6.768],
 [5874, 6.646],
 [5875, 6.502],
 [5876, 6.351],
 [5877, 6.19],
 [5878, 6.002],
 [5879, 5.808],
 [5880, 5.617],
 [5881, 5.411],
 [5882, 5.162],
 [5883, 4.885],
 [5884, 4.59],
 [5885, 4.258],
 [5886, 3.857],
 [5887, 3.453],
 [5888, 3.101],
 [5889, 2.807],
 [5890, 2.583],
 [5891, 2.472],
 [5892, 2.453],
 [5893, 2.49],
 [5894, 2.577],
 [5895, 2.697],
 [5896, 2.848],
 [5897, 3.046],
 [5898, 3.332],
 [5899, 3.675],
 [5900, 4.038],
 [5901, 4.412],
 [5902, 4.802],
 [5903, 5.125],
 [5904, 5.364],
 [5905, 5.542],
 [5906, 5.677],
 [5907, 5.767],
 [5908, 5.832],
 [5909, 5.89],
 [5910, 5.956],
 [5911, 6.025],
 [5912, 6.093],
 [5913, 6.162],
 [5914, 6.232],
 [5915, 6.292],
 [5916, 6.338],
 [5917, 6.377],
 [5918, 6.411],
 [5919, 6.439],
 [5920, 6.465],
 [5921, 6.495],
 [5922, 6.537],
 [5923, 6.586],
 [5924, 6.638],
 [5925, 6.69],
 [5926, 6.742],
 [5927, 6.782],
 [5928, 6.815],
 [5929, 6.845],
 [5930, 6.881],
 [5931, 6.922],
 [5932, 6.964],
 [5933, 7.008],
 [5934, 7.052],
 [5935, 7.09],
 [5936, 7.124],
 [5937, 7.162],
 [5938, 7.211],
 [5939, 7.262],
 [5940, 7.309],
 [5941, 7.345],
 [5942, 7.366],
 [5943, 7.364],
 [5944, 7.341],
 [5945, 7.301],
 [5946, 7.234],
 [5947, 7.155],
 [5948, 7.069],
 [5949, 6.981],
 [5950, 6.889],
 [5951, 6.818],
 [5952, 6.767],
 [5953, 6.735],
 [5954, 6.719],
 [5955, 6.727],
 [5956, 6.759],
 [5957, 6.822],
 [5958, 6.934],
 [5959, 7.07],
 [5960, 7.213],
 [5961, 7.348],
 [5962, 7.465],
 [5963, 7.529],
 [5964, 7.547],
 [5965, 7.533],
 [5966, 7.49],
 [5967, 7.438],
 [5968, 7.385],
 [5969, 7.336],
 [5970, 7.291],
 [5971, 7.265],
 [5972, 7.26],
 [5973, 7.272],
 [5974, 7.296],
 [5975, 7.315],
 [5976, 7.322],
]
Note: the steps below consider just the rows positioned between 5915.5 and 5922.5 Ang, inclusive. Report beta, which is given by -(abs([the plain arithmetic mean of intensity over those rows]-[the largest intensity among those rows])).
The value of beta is -0.10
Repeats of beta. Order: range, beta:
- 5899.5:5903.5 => -0.53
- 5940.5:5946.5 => -0.04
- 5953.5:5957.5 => -0.07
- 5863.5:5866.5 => 0.00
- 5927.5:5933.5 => -0.10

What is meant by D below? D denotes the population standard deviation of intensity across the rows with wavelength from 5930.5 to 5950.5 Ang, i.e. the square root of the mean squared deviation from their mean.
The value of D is 0.15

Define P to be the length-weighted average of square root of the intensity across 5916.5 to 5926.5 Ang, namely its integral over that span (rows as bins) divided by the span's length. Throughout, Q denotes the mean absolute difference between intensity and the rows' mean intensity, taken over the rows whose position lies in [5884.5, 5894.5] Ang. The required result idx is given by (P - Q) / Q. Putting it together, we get 4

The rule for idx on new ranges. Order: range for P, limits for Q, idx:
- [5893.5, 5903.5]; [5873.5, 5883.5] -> 3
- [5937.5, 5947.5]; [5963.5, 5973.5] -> 27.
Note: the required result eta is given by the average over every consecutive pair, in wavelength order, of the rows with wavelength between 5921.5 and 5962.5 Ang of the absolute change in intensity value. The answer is 0.056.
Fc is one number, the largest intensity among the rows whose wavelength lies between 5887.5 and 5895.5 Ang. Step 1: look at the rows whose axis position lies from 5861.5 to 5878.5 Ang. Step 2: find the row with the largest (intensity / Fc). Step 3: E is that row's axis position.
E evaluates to 5866 Ang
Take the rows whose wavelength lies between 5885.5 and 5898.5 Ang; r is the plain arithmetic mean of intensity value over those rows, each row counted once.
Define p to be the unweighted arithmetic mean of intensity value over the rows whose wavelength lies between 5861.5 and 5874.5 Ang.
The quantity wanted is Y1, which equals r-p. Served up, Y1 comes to -4.1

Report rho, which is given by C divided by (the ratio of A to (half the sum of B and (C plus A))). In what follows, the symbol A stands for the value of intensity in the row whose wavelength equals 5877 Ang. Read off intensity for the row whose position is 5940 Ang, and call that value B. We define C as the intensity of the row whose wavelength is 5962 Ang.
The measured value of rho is 12.6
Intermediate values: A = 6.19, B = 7.309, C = 7.465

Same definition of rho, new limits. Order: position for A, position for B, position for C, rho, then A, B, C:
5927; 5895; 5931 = 8.4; 6.782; 2.697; 6.922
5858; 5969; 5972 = 11.4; 6.859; 7.336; 7.26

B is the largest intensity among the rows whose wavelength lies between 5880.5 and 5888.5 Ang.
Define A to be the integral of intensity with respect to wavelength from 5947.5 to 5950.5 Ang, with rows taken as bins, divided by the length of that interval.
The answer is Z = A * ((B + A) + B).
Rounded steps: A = 6.98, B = 5.411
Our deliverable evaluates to 124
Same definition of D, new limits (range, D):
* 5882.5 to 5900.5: 0.75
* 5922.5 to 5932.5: 0.12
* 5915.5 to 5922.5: 0.06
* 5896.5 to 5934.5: 1.03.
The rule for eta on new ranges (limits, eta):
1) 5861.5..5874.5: 0.041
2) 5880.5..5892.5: 0.269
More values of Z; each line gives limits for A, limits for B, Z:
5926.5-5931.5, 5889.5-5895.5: 84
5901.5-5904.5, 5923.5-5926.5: 95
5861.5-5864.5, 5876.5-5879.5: 137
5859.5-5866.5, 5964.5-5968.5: 155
